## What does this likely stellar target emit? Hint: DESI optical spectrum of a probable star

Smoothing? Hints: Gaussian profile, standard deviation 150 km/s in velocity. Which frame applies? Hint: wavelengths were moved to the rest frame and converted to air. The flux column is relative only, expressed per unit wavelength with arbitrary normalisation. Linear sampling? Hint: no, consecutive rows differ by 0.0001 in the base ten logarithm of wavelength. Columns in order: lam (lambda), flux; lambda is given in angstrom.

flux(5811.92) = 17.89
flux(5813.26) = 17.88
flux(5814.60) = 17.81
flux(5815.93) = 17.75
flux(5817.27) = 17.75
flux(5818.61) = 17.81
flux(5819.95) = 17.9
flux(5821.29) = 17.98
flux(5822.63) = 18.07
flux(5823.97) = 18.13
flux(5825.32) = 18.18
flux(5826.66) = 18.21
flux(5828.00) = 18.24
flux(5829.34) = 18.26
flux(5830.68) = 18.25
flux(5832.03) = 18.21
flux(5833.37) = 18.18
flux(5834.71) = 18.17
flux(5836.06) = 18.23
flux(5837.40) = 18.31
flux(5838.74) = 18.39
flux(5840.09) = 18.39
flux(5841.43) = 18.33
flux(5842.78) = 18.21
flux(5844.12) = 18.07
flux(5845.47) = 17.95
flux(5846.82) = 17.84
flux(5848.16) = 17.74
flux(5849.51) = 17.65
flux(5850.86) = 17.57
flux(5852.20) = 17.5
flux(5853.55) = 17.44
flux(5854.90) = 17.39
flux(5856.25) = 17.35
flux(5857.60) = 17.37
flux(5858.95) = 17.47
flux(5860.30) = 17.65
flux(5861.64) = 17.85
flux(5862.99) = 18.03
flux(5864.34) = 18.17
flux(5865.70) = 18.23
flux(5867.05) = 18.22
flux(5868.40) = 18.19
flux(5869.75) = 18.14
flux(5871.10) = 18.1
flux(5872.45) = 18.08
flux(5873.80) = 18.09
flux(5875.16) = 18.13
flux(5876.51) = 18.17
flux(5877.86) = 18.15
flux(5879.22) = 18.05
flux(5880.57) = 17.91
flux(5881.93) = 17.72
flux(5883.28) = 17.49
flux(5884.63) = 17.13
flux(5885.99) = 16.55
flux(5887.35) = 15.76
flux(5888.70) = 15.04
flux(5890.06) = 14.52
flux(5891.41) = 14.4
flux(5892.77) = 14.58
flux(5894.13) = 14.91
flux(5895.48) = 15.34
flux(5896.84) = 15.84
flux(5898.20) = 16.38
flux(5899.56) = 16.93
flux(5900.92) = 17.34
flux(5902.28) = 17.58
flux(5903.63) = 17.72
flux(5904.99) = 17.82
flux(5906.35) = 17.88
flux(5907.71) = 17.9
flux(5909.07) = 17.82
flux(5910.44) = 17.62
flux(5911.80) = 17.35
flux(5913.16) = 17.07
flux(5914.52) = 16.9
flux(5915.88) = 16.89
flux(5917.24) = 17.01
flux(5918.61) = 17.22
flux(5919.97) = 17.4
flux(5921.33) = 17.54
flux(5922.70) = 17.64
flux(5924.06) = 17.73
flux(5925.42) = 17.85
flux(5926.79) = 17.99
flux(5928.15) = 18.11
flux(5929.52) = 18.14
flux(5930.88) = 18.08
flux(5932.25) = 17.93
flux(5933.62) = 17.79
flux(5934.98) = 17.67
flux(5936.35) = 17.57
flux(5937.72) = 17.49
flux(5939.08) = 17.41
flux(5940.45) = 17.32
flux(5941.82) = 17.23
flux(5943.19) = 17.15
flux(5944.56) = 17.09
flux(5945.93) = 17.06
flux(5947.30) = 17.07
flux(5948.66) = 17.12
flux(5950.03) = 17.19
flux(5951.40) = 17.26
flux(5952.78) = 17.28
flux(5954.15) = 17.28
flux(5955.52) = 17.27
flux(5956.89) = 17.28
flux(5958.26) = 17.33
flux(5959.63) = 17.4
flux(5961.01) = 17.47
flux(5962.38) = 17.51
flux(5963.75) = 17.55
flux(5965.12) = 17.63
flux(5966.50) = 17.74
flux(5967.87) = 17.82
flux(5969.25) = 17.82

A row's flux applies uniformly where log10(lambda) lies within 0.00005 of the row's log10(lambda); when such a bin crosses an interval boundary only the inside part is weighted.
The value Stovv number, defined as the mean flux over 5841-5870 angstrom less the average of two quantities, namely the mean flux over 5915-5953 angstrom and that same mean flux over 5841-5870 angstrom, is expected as 0.18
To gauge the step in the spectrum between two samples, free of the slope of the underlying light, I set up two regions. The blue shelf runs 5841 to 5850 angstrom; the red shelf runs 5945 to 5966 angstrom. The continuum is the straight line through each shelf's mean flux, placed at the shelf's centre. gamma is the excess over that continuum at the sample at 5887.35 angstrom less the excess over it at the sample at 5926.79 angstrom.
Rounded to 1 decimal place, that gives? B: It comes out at -2.5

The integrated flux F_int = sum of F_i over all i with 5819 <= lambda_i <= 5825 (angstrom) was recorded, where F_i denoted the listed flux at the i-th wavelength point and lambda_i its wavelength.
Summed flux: 72.1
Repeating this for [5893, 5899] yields 62.5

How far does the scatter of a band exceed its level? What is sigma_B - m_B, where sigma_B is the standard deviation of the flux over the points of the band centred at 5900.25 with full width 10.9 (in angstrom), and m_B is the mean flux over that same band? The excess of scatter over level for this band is -16.0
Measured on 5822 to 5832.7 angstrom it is -18.1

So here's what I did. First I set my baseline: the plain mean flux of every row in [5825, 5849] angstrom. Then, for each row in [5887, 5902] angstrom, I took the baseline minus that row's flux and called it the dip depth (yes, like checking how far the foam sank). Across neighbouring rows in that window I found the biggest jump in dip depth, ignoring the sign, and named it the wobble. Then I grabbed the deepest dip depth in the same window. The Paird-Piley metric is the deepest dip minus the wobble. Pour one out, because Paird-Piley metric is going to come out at 3.1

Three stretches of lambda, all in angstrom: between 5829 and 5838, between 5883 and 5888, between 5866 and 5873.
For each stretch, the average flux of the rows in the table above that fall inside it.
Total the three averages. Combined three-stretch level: 53.1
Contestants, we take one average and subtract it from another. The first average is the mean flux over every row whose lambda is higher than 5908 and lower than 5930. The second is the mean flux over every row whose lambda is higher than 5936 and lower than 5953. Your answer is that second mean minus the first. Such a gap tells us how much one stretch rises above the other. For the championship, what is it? -0.3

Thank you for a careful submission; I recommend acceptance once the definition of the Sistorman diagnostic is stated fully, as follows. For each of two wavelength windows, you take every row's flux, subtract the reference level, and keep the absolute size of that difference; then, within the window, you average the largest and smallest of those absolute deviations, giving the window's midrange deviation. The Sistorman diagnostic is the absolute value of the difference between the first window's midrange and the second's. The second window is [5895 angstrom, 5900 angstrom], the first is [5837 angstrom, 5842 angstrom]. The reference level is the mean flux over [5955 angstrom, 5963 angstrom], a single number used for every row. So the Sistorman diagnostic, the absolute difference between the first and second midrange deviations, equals 0.27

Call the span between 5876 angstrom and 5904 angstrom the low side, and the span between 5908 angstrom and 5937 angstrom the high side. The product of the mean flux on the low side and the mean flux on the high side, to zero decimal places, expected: 291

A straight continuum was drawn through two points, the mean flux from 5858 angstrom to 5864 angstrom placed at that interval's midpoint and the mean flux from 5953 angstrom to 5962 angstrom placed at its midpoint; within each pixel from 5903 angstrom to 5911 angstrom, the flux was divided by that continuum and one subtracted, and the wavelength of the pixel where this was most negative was 5910.44 angstrom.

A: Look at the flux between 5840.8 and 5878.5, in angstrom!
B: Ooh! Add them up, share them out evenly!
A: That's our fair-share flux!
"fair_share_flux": 17.9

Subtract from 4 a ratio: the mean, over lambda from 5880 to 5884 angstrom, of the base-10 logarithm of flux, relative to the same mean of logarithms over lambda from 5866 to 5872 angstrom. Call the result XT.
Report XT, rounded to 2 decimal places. 3.01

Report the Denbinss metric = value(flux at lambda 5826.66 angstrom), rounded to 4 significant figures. 18.21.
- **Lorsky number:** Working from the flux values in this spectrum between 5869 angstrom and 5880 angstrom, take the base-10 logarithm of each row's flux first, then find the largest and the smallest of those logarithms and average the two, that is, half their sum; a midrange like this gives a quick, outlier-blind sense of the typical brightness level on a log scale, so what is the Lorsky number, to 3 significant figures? 1.26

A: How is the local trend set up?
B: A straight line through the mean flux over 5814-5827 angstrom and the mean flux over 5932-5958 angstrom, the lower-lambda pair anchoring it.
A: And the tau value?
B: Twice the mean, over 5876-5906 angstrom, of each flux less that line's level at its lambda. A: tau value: -2.0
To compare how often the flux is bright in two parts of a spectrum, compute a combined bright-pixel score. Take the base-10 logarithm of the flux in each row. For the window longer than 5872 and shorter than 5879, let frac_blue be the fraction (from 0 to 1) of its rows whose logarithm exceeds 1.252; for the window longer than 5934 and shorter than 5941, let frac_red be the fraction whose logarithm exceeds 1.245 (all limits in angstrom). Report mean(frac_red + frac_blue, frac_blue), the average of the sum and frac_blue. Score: 1.10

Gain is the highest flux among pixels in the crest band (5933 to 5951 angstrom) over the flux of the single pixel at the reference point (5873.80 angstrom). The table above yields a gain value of 0.98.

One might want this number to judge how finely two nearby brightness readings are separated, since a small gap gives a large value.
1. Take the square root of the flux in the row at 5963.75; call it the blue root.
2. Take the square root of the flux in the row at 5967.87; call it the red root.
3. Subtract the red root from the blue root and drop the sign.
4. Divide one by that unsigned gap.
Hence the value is 31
